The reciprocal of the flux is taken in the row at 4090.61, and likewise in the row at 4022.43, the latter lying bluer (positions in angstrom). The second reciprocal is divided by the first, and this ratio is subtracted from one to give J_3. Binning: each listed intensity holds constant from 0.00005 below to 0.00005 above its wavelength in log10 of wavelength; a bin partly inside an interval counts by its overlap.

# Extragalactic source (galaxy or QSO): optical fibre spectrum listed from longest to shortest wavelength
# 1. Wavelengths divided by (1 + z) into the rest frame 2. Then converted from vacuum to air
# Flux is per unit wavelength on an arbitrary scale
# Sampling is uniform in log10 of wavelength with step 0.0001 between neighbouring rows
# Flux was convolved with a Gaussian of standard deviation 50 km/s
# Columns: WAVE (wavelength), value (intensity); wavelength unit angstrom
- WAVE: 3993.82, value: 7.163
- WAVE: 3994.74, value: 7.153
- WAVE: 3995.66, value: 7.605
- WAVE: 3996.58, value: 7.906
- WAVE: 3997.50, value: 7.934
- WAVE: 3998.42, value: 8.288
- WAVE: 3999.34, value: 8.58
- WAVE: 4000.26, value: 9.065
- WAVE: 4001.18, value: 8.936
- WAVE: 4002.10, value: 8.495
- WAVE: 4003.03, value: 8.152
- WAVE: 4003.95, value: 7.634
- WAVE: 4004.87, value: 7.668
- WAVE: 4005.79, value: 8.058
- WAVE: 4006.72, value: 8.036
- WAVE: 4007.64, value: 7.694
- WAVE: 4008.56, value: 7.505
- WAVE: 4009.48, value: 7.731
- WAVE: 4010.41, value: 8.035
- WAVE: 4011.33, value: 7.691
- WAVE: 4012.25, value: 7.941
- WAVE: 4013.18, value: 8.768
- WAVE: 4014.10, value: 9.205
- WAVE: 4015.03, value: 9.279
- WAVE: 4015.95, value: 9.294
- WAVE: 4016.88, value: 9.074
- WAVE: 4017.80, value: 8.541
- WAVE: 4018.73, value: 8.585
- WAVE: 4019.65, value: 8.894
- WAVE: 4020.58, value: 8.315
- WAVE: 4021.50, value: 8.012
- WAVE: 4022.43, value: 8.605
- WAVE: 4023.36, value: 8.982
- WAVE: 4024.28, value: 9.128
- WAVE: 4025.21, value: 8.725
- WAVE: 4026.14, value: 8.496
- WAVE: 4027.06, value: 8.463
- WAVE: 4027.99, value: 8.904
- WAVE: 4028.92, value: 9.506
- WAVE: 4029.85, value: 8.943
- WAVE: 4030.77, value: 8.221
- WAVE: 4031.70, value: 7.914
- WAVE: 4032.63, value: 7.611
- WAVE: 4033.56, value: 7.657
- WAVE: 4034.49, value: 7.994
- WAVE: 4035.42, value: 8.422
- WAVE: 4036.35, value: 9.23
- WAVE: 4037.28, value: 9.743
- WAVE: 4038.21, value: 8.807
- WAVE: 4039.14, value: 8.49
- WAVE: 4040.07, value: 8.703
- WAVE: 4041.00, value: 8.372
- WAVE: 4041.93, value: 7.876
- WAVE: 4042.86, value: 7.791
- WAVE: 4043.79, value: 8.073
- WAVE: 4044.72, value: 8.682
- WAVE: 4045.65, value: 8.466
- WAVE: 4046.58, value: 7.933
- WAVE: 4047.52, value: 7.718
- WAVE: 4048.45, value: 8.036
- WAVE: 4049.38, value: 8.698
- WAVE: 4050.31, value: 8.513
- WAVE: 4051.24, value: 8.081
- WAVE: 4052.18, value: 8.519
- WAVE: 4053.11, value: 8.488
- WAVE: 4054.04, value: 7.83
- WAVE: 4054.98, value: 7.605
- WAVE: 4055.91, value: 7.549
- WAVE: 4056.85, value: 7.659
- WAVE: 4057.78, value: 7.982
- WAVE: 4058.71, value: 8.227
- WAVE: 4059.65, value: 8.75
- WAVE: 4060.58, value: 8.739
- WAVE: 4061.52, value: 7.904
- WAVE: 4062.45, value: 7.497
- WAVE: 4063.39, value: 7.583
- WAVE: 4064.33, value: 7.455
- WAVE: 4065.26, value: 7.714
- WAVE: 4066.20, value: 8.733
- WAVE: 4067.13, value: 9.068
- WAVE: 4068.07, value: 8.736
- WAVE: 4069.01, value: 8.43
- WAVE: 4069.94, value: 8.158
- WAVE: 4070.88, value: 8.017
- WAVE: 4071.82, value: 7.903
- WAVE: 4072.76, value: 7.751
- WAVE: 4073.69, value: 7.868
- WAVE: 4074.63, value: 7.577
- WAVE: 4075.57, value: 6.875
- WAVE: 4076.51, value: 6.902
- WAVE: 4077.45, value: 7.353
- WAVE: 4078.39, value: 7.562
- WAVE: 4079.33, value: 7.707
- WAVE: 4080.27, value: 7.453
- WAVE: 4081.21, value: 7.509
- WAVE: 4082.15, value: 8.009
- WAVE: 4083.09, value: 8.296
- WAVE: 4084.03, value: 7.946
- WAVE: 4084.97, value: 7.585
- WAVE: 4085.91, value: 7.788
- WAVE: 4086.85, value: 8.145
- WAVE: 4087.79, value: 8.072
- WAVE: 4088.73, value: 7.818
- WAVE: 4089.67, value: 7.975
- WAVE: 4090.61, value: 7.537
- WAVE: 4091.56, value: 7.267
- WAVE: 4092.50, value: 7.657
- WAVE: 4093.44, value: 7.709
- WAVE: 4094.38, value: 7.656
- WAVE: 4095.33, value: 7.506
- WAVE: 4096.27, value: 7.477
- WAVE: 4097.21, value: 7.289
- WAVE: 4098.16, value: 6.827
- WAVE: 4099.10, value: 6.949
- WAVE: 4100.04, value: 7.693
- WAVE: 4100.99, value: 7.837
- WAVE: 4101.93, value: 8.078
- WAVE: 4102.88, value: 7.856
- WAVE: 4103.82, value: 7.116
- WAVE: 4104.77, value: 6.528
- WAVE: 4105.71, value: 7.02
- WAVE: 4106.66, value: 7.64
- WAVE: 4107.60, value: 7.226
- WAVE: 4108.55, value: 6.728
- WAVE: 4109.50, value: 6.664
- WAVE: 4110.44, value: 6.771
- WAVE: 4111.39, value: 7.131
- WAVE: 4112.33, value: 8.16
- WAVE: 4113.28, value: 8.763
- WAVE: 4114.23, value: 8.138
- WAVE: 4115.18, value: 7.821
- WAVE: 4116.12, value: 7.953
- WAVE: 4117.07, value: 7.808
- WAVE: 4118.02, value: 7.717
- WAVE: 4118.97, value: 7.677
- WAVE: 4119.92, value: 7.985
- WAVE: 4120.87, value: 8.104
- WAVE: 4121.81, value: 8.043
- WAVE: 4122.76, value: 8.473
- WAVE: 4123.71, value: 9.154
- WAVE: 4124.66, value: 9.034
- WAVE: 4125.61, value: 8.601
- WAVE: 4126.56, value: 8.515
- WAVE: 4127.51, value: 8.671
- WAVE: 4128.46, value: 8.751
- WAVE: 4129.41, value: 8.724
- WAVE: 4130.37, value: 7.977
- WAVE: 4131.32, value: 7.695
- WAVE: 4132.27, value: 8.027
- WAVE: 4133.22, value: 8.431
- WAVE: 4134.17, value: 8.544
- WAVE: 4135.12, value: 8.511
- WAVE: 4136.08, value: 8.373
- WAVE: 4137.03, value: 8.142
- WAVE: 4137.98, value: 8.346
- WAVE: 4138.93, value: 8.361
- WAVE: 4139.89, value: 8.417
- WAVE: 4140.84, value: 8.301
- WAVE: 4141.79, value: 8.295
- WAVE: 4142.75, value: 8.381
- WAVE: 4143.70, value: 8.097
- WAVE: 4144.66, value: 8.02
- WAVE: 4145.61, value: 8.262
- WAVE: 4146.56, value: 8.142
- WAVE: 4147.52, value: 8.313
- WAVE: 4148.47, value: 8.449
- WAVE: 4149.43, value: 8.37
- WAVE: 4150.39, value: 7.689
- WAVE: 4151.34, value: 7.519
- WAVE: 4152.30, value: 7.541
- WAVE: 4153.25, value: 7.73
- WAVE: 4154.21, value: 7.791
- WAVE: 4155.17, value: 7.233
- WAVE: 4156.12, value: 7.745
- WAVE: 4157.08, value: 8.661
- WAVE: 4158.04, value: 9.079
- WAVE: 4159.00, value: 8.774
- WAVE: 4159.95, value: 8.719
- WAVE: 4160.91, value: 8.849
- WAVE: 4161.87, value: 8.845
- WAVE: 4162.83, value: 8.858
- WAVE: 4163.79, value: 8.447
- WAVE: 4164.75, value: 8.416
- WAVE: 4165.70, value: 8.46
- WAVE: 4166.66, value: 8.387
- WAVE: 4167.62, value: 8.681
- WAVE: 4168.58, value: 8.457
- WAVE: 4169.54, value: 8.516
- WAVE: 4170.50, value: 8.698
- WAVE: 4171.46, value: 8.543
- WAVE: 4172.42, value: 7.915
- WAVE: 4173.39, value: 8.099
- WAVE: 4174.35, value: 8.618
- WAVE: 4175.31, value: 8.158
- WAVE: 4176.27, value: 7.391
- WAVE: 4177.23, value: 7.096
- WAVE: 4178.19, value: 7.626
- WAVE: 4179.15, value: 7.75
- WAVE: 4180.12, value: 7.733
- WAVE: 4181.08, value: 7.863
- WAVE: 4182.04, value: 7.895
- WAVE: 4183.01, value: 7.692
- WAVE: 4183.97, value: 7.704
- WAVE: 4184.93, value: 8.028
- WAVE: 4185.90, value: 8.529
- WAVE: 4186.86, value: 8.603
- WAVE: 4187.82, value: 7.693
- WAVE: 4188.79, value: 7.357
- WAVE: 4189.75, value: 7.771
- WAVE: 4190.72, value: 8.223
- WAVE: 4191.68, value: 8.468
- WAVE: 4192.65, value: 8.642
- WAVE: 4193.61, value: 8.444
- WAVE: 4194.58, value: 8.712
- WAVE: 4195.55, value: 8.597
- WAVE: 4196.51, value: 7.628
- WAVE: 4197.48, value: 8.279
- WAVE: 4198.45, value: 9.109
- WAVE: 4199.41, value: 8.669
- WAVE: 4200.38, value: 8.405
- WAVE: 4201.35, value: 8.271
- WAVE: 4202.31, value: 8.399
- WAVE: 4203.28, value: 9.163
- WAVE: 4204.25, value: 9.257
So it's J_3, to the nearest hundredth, 0.12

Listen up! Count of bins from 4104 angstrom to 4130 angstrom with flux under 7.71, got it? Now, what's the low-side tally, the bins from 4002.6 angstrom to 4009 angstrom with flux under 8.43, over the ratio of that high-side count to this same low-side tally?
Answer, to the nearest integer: 5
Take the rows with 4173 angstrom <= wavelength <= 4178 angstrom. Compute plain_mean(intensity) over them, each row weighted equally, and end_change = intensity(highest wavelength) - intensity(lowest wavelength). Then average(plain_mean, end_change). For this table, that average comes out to 3.43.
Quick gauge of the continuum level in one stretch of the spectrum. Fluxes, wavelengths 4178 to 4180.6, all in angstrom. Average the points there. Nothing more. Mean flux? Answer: 7.70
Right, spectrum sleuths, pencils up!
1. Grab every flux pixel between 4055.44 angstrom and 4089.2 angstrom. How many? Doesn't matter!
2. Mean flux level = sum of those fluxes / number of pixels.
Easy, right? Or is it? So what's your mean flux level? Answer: 7.9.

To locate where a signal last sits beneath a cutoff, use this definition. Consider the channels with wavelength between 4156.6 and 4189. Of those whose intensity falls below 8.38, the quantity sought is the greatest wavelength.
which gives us 4188.79 angstrom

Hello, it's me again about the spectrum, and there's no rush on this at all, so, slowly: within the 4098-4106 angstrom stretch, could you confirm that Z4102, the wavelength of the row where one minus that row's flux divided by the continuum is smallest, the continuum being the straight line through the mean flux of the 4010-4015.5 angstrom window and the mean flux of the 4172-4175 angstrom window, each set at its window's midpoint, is 4101.93 angstrom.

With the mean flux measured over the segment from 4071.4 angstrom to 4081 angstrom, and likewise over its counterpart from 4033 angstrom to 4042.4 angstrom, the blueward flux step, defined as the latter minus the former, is 1.0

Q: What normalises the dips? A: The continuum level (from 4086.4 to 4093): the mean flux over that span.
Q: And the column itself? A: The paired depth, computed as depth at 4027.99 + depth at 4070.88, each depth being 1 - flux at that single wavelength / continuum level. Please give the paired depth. -0.17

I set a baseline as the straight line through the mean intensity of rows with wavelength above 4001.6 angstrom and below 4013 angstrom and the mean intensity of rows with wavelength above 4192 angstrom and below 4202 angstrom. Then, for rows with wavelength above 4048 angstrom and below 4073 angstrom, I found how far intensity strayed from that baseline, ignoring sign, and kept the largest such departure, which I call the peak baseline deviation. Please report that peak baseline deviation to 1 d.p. 1.0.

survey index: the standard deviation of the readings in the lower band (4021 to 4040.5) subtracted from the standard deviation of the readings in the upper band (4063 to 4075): -0.06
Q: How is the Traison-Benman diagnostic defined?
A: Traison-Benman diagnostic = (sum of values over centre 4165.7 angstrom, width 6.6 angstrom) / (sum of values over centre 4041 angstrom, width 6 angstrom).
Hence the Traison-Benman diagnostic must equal 1.03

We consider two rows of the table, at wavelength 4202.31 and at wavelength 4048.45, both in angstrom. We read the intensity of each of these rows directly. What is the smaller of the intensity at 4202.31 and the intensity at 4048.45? 8.04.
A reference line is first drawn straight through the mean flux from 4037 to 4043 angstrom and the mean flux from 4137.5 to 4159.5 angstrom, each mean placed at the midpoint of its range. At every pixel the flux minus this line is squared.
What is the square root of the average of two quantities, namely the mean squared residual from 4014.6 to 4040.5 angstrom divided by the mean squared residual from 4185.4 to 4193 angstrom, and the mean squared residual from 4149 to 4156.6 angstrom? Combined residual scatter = 0.86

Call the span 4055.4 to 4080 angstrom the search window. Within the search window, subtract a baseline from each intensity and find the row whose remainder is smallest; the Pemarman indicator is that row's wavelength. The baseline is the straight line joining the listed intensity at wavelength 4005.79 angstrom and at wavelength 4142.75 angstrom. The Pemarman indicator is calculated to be 4075.57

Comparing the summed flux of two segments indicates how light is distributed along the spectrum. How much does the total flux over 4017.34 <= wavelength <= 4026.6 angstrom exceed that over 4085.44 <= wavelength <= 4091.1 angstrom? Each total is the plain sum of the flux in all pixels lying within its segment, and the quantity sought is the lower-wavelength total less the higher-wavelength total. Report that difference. 39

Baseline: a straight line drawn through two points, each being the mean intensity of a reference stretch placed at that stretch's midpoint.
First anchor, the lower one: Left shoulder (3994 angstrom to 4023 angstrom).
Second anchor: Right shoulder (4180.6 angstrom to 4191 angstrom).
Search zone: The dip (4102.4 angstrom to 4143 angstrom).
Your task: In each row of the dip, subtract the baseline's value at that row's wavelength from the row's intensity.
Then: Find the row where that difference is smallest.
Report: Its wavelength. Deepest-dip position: 4104.77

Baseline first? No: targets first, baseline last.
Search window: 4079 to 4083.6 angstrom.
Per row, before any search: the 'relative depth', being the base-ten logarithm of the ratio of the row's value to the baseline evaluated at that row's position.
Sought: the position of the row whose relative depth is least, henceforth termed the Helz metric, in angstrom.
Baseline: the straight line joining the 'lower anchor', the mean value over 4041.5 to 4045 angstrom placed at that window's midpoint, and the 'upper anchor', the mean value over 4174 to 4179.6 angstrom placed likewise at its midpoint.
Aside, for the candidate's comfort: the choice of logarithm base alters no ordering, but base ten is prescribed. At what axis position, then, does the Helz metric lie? 4080.27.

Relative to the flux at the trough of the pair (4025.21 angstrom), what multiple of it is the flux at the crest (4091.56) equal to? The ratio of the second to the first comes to 0.83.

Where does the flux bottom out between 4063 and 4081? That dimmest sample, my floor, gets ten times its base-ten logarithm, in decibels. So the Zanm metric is 8.37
